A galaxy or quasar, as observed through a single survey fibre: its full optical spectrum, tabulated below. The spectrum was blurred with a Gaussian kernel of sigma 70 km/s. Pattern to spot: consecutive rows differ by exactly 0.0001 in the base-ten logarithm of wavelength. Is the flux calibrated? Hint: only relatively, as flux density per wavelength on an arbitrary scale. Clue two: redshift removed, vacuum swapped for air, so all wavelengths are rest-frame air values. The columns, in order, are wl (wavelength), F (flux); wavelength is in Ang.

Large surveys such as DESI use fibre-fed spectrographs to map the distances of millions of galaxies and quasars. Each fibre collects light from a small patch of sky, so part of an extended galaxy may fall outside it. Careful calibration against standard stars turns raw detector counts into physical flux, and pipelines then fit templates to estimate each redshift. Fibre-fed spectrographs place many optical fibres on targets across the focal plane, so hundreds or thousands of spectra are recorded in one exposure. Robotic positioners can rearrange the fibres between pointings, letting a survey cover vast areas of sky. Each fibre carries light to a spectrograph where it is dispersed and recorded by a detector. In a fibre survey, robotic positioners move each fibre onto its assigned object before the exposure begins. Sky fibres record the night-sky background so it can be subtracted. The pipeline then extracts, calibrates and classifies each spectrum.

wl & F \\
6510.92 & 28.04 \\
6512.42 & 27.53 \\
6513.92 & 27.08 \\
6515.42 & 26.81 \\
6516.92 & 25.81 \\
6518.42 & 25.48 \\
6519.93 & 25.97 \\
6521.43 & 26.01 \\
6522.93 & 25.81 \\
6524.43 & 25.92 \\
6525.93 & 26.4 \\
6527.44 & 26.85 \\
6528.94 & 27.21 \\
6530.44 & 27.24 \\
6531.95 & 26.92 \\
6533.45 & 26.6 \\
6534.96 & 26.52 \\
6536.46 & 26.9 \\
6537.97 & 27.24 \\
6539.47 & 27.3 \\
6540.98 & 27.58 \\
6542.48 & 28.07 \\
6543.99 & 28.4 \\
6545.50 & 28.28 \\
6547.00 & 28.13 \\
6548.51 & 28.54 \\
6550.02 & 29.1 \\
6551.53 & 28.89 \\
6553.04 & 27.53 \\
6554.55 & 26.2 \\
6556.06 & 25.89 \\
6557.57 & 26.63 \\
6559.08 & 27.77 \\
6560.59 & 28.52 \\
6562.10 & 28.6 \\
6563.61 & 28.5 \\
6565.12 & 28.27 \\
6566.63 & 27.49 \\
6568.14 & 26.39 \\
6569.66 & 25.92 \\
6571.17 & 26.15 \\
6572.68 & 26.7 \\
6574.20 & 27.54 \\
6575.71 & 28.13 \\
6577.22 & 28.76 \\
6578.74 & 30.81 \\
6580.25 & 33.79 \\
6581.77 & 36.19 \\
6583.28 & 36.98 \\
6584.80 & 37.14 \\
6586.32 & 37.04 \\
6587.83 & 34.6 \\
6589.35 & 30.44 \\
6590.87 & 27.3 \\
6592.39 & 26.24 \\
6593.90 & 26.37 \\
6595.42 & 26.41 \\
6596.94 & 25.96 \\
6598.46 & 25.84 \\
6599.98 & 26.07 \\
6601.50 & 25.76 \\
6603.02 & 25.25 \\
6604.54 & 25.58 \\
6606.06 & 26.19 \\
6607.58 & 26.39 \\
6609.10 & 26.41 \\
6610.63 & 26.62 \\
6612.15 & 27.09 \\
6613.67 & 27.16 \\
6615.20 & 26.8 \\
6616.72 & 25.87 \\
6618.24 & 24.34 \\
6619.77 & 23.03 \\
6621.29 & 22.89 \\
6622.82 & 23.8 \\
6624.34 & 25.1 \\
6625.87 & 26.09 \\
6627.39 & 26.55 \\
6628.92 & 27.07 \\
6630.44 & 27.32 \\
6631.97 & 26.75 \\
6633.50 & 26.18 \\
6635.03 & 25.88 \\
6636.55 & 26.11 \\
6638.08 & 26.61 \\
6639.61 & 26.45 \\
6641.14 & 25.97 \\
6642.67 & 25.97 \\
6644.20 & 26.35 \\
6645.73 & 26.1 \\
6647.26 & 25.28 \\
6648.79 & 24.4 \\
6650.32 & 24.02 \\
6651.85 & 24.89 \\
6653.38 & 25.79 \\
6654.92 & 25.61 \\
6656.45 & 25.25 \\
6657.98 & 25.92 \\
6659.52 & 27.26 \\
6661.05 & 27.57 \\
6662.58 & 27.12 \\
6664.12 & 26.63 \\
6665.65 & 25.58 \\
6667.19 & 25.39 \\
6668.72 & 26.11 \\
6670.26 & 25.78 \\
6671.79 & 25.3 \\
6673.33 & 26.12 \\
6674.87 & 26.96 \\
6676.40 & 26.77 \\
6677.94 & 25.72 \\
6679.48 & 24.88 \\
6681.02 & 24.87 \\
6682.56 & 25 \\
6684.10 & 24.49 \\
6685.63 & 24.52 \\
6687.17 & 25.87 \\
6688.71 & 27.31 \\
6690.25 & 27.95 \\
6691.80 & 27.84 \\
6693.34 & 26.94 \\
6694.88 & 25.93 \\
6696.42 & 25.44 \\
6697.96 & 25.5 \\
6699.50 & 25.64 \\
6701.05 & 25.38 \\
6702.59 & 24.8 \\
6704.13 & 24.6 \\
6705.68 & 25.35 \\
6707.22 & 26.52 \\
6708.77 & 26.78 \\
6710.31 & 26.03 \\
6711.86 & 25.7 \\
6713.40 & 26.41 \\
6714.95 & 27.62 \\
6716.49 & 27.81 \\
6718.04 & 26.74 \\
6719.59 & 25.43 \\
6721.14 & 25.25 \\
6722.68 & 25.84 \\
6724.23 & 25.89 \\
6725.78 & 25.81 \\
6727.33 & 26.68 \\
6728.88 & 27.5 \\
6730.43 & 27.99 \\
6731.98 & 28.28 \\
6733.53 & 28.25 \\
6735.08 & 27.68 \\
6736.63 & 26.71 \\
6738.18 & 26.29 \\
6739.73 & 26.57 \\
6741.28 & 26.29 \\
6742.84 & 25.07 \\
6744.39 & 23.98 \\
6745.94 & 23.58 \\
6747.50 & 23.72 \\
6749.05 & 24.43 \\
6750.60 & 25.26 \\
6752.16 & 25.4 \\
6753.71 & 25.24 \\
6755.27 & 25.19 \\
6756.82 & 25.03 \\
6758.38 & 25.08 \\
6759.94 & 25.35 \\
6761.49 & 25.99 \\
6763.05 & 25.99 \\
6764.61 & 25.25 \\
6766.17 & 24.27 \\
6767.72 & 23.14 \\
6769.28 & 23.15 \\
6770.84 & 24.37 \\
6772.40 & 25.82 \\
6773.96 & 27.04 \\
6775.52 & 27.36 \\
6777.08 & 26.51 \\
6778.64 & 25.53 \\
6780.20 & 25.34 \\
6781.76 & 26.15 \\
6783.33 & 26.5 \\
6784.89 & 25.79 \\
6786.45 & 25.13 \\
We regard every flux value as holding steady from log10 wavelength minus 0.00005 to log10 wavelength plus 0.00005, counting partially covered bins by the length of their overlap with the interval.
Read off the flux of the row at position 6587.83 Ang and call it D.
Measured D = 34.6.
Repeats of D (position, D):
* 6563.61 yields 28.5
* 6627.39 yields 26.55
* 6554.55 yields 26.2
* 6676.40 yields 26.77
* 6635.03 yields 25.88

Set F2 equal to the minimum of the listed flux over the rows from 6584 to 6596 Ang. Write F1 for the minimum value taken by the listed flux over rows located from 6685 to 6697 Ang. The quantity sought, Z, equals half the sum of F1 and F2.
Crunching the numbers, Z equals 25.4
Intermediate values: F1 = 24.52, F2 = 26.24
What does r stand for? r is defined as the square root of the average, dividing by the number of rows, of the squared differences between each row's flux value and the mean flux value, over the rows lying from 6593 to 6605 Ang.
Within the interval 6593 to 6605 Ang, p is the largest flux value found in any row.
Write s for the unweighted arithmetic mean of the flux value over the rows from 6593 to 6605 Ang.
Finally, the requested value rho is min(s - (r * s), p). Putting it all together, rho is 16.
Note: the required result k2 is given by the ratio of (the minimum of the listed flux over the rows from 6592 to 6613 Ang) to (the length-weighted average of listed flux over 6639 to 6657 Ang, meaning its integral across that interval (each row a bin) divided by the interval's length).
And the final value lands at 0.990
